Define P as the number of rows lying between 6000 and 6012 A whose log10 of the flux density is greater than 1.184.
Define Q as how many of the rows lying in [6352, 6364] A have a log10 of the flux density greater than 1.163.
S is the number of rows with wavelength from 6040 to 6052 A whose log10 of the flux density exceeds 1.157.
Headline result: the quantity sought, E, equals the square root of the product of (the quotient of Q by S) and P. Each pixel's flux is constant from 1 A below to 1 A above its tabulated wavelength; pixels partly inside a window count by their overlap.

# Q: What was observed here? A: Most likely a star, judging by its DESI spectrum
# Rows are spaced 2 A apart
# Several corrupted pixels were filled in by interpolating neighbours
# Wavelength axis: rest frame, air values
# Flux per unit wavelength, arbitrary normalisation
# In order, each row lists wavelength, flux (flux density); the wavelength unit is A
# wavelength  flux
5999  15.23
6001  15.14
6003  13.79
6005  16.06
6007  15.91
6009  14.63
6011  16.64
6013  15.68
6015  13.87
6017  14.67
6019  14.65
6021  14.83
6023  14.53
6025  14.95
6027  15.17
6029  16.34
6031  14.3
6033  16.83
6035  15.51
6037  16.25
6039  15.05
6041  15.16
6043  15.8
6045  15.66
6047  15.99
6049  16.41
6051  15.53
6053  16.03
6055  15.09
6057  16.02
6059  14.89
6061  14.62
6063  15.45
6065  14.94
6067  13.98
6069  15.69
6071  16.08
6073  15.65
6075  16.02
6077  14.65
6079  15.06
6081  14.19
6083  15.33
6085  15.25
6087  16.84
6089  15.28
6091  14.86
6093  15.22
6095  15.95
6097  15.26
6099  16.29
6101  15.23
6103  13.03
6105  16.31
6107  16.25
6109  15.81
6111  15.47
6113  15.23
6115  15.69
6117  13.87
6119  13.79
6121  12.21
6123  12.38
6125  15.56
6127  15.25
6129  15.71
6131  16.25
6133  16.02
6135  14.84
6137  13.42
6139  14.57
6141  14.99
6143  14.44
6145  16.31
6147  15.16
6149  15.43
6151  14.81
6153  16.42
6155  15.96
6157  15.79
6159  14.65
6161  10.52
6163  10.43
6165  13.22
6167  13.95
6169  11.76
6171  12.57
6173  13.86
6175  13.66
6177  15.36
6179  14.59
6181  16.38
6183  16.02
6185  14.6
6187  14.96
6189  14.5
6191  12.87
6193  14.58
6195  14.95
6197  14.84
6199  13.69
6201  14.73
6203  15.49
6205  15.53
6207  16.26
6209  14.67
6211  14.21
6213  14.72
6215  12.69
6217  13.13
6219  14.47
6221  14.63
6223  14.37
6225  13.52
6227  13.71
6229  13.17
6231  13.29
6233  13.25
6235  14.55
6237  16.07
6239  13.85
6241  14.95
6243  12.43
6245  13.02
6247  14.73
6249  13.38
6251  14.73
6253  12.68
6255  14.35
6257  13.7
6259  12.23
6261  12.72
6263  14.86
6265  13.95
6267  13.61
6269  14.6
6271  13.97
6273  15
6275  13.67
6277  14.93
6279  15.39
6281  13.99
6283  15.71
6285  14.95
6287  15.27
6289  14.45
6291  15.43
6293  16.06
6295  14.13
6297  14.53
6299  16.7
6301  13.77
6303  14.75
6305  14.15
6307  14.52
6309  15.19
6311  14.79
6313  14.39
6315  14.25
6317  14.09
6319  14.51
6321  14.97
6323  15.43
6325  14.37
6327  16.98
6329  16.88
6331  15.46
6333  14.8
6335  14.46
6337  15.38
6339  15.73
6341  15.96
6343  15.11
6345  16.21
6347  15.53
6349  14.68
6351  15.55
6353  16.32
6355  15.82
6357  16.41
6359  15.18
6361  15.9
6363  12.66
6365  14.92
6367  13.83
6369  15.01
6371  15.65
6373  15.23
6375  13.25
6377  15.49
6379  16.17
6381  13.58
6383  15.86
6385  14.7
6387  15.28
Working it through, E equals 1.58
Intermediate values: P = 3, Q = 5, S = 6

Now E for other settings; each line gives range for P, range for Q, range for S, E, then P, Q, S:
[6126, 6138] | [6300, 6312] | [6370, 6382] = 1.50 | 3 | 3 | 4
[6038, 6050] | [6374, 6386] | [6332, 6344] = 1.63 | 4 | 4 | 6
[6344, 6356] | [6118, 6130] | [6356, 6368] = 1.94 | 5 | 3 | 4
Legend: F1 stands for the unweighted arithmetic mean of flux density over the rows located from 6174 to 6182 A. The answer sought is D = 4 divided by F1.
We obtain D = 0.267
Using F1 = 15.0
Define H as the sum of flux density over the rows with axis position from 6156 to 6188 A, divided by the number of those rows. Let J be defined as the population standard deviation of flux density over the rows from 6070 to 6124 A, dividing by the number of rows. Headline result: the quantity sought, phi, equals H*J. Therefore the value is 16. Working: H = 13.9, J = 1.1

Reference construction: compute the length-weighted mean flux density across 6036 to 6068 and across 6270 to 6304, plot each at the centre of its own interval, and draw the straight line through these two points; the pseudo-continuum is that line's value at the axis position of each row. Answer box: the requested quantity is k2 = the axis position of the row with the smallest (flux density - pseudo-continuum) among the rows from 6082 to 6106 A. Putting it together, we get 6103 A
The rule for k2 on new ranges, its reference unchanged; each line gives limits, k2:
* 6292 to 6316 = 6301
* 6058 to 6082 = 6067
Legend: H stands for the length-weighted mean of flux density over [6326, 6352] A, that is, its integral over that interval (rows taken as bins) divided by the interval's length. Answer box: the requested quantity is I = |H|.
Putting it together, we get 15.6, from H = 15.6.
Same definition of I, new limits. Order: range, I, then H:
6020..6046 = 15.4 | 15.4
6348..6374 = 15.2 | 15.2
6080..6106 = 15.3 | 15.3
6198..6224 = 14.5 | 14.5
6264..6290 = 14.6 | 14.6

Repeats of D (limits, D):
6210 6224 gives 0.285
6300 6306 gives 0.281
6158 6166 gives 0.328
